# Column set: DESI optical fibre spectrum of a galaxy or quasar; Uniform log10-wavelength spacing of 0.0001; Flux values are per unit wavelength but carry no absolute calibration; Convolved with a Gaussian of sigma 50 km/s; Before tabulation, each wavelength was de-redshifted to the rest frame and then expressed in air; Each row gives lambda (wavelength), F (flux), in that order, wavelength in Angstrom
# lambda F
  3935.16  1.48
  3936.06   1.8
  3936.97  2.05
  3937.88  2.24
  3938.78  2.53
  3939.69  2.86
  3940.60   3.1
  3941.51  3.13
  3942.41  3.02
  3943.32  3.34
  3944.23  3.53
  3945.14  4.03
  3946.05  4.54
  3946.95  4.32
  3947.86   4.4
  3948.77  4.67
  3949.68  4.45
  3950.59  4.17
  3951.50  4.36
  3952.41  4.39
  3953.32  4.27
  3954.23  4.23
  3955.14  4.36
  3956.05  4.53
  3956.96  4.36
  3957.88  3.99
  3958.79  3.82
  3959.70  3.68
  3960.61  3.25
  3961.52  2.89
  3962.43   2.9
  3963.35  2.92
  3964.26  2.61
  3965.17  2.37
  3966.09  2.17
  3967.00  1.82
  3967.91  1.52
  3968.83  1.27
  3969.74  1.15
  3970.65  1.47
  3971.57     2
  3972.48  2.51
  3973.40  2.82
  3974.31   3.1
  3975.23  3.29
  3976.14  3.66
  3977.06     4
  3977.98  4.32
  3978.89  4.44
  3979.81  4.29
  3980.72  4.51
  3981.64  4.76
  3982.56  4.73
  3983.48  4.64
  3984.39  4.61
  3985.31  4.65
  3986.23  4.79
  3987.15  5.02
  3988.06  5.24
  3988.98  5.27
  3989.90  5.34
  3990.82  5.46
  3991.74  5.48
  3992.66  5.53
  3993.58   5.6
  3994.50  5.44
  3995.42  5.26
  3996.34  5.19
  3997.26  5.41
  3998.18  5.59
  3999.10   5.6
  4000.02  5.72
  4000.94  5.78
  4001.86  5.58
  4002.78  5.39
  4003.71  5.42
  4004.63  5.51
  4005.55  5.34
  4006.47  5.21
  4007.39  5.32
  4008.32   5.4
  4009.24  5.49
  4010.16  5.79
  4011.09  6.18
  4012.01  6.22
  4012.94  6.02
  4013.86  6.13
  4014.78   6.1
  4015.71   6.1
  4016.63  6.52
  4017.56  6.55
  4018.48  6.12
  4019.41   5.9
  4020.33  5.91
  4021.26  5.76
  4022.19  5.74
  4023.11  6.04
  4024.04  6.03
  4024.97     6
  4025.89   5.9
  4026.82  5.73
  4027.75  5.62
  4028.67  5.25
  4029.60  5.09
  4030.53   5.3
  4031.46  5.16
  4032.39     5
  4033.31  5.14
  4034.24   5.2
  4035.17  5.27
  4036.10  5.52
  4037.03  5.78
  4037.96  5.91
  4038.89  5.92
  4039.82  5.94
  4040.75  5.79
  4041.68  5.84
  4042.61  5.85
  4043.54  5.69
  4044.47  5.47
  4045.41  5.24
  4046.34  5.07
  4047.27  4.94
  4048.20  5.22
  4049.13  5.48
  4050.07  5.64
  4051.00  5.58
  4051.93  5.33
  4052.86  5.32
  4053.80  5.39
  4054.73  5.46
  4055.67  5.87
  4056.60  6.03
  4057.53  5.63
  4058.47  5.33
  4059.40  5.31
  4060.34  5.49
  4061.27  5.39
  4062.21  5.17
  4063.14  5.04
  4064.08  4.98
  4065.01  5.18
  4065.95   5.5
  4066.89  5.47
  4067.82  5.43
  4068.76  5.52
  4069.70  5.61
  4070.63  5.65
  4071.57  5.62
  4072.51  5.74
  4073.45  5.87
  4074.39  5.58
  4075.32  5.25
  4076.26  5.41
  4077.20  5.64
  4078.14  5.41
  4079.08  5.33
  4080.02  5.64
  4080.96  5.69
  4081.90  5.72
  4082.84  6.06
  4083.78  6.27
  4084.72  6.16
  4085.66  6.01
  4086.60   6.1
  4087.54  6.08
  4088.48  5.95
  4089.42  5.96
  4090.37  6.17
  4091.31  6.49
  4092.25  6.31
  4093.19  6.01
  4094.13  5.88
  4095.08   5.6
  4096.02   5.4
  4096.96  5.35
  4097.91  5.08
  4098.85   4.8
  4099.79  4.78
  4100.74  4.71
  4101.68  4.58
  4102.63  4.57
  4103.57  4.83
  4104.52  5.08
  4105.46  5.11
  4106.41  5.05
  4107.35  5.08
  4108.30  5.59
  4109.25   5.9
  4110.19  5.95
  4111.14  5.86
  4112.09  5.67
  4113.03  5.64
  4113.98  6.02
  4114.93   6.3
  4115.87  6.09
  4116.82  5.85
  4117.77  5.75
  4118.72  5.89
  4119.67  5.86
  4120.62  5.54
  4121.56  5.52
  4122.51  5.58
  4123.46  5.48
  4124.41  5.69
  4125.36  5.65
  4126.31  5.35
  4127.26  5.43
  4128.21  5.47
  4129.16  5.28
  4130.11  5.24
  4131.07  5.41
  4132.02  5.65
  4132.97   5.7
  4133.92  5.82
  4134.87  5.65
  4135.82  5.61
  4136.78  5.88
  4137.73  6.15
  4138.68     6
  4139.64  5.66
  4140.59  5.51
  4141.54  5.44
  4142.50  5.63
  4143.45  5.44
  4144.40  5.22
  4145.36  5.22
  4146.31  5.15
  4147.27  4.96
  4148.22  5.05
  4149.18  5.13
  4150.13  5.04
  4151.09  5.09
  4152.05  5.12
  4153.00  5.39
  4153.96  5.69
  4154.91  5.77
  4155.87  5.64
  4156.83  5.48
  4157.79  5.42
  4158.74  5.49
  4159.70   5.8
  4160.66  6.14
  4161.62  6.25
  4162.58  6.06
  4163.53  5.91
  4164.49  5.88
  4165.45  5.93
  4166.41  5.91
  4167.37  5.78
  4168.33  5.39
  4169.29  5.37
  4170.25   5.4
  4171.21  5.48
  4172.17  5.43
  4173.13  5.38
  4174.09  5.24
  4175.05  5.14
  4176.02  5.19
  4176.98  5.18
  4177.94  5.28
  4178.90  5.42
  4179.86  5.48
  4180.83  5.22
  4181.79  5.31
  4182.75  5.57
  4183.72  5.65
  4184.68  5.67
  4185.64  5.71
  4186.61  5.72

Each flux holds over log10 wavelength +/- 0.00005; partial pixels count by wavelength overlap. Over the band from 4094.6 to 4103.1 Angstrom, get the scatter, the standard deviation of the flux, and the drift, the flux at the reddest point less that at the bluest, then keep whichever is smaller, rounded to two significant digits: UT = -1.0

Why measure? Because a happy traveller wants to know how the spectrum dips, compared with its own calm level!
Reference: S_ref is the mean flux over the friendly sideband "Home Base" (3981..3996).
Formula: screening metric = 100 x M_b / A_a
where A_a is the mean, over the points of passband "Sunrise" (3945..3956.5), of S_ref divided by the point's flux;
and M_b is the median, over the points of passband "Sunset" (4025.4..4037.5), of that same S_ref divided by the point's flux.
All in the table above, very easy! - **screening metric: 83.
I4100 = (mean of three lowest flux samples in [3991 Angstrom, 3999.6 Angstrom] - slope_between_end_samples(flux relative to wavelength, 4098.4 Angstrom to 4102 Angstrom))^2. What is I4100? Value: 28.8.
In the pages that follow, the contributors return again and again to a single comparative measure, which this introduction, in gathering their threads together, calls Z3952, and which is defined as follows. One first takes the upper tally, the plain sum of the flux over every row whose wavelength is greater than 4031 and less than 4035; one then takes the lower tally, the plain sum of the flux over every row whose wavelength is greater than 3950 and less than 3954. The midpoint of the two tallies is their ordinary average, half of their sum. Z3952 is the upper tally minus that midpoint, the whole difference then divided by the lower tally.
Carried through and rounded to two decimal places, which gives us 0.10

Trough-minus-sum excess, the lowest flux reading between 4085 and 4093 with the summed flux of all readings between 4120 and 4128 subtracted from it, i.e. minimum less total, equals -38.3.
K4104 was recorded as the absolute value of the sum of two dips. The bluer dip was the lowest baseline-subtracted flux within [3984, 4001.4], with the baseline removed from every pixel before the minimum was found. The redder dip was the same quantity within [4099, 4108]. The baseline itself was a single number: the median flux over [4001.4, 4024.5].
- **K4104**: 2.62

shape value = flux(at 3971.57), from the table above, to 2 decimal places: 2.00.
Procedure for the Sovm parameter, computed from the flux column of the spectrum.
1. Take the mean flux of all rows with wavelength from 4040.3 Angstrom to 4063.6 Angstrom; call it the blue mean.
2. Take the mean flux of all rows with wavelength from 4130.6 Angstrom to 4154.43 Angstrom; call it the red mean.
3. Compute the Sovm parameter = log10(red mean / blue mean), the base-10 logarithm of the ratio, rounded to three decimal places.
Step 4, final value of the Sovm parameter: 0.000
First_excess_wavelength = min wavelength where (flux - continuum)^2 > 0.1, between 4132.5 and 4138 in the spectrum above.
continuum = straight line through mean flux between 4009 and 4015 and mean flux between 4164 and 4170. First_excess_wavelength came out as 4137.73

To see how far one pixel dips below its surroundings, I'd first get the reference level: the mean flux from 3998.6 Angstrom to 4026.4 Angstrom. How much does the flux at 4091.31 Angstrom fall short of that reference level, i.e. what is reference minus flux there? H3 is -0.66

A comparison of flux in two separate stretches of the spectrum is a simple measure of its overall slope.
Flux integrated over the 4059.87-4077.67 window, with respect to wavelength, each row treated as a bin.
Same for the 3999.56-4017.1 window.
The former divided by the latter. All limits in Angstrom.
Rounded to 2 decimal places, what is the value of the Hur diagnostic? 0.96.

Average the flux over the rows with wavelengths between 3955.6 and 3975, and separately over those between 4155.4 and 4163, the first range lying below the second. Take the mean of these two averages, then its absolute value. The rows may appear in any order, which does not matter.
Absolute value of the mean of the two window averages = 4.25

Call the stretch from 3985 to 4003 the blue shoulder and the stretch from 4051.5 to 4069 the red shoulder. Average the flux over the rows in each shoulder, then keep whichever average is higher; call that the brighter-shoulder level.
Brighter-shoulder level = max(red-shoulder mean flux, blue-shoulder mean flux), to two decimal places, 5.41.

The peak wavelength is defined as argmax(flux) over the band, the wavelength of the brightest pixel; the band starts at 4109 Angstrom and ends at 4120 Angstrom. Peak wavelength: 4114.93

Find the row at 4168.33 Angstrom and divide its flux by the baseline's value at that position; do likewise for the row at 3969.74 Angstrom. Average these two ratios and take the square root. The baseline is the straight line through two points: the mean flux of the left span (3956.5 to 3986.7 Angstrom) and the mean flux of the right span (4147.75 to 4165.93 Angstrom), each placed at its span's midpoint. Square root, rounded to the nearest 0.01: 0.80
